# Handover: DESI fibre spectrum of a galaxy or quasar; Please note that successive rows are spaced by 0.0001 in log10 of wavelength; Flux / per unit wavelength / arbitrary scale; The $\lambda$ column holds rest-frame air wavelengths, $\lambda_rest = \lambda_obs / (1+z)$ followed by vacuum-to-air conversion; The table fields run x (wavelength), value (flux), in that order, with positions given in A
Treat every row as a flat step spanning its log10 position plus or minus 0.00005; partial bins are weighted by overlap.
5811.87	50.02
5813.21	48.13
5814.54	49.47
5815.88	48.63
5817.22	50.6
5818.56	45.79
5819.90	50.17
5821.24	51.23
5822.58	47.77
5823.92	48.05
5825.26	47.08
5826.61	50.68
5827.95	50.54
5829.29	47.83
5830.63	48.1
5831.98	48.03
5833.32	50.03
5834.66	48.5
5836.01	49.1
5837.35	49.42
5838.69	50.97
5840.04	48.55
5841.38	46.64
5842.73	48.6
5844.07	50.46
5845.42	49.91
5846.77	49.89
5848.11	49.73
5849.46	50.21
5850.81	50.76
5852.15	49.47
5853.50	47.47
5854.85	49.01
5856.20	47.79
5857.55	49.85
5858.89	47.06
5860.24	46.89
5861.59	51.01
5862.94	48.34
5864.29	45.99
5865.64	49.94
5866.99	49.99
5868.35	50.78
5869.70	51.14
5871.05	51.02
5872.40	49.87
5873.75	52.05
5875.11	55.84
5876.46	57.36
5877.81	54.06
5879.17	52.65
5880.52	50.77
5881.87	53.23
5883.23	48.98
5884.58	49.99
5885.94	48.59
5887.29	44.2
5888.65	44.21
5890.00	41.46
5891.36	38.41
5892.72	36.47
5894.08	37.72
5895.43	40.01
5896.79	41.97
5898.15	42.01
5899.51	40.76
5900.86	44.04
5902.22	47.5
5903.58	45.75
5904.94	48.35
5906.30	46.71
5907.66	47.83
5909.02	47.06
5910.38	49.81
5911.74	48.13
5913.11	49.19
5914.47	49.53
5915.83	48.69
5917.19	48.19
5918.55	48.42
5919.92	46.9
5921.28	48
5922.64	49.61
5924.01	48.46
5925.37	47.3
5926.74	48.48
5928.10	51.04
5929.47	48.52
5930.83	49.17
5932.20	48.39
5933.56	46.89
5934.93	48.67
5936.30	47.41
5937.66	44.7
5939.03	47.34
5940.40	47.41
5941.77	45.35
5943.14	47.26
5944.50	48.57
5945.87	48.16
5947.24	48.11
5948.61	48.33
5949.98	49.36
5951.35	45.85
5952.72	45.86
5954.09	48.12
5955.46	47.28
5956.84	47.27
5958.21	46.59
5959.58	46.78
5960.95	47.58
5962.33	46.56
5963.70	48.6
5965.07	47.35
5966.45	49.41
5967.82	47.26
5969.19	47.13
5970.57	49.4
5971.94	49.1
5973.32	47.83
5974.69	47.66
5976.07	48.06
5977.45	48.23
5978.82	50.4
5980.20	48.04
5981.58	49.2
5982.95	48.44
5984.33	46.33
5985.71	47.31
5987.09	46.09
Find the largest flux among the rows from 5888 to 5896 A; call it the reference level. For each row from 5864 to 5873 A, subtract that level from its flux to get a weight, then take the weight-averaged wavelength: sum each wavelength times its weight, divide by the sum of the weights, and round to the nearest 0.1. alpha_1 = 5868.9 A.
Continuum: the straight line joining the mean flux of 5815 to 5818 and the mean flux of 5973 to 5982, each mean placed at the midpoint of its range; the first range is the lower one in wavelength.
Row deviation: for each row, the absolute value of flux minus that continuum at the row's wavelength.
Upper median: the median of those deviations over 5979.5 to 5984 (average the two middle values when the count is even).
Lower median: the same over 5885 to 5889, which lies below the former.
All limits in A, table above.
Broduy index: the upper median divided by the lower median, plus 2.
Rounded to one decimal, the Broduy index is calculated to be 2.1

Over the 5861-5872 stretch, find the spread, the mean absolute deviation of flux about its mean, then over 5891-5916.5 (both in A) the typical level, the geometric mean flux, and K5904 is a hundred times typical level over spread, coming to 3410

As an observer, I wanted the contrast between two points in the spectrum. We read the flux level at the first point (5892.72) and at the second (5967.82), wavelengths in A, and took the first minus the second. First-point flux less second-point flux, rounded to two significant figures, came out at -11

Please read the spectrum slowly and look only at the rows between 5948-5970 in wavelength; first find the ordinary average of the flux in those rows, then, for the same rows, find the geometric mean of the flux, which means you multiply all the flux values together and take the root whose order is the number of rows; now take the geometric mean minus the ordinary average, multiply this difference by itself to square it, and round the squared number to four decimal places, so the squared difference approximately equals 0.0001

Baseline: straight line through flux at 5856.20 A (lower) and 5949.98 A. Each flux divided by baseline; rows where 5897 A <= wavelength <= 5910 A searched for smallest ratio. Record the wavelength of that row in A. 5899.51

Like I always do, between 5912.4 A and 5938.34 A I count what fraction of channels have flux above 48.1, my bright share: 0.68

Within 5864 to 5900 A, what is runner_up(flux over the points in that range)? 55.84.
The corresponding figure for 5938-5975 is 49.4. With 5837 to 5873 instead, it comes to 51.02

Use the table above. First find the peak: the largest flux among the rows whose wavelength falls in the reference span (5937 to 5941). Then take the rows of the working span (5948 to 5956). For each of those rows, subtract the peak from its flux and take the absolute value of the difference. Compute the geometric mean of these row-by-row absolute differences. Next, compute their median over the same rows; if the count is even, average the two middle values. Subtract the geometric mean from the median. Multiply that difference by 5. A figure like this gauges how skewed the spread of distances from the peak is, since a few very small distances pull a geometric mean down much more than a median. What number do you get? 1.9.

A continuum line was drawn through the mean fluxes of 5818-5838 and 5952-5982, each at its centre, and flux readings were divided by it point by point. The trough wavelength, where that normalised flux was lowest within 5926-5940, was 5937.66 A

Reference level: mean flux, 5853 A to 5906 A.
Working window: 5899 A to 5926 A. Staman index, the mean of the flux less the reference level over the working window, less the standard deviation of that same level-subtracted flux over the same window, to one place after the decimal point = -2.0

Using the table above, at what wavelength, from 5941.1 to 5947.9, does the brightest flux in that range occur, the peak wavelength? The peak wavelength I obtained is 5944.50 A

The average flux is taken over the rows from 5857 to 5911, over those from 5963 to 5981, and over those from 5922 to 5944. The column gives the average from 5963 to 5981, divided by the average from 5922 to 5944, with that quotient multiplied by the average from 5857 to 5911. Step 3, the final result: 48.0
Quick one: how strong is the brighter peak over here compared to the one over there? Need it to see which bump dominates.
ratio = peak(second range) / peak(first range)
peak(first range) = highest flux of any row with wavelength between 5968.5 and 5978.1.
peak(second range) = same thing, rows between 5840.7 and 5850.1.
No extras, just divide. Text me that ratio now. 1.02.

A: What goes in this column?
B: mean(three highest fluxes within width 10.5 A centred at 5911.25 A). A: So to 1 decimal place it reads 49.5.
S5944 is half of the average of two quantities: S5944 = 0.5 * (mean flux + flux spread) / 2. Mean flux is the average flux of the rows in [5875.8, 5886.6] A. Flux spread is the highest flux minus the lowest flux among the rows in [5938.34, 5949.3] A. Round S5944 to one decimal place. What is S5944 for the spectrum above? 13.8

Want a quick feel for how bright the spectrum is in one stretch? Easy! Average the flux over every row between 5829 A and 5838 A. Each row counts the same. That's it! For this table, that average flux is 48.7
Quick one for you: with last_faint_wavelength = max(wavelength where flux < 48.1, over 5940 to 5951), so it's 5943.14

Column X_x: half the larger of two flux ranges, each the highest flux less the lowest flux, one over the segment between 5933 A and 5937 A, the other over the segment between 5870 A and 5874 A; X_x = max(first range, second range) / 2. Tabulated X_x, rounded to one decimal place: 1.1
